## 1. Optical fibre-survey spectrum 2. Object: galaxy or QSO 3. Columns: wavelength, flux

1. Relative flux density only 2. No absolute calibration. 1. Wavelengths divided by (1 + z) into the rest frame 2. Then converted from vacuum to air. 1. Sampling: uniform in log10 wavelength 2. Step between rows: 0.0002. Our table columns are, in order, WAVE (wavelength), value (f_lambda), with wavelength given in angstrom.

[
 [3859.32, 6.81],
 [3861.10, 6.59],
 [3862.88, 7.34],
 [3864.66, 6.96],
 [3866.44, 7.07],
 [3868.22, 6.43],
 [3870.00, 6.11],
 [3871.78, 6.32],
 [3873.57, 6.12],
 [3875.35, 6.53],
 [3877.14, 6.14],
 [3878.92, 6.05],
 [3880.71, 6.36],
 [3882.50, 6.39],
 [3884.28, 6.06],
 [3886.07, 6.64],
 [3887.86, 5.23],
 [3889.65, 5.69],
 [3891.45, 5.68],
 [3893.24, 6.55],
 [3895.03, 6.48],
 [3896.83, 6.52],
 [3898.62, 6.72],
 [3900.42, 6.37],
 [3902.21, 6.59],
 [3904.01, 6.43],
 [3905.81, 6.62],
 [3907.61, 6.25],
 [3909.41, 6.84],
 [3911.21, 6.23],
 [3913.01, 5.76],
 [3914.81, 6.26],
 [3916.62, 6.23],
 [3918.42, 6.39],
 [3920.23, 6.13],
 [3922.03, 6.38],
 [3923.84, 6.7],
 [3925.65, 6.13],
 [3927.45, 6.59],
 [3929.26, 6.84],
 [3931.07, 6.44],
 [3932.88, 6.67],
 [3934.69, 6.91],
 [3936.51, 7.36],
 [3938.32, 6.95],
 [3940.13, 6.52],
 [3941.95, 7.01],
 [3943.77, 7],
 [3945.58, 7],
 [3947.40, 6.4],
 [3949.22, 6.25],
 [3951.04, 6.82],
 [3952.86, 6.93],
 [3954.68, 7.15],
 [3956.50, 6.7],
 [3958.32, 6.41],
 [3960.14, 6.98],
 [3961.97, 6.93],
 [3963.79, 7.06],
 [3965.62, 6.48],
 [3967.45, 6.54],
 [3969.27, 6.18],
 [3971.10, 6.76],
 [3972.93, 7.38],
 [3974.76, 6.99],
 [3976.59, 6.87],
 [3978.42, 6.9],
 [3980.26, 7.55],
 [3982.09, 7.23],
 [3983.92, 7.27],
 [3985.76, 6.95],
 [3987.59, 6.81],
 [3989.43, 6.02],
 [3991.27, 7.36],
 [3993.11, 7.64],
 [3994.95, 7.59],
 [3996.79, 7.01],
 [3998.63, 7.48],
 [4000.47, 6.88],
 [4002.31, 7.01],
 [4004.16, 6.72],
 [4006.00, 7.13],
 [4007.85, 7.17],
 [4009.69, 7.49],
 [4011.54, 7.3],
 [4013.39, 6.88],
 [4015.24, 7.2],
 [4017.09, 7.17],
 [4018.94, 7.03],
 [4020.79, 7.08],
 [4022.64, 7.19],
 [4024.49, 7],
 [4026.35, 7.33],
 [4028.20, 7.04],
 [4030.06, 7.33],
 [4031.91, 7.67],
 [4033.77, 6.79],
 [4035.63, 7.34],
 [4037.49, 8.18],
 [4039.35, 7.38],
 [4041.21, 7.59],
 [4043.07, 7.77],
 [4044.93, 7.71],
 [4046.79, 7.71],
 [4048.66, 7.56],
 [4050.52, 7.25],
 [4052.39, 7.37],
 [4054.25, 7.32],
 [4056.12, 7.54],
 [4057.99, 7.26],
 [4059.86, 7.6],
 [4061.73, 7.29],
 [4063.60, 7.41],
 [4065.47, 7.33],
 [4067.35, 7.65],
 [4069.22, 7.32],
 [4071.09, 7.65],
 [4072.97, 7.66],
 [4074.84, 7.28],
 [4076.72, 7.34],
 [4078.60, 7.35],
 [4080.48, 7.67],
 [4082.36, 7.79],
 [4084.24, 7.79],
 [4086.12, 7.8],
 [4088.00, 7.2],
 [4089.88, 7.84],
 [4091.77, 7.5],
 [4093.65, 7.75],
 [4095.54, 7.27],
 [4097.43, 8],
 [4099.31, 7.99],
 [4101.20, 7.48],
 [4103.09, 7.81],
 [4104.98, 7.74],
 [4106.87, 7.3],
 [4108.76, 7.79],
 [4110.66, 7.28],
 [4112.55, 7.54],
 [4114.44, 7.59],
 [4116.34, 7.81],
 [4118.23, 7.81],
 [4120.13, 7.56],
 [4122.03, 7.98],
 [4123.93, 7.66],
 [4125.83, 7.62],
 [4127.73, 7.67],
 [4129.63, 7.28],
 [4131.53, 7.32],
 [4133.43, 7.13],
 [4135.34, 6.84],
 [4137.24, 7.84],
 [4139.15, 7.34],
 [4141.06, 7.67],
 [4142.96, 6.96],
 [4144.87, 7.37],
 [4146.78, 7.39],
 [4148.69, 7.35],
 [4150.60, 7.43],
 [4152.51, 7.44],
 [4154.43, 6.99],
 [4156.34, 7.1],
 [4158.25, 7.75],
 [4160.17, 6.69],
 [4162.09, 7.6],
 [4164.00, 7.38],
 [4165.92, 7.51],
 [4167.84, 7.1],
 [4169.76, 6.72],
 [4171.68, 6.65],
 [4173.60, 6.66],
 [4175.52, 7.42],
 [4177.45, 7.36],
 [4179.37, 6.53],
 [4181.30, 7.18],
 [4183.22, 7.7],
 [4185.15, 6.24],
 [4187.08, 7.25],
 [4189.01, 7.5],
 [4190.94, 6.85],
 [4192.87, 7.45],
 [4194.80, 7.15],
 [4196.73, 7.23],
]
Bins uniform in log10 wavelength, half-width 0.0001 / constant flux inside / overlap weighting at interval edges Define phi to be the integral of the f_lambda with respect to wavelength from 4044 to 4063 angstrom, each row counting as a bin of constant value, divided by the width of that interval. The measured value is 7.5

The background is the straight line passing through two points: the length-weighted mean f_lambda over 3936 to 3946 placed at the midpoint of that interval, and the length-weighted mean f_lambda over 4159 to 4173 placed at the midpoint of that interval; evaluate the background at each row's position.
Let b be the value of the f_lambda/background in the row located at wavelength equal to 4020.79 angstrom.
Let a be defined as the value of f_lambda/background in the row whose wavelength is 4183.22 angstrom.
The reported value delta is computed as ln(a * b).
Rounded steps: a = 1.08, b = 1.01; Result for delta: 0.09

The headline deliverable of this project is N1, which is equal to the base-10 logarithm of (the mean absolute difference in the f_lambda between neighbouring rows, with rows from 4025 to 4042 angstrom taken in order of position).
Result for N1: -0.28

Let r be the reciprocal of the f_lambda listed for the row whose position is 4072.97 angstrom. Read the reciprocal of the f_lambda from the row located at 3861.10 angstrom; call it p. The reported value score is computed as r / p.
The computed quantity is 0.860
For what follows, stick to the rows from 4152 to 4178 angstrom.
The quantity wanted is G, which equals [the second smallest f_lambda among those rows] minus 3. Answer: 3.66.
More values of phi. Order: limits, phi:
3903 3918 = 6.3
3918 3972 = 6.7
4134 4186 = 7.2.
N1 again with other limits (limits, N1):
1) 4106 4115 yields -0.48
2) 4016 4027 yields -0.79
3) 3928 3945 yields -0.48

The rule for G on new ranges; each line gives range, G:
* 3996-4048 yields 3.79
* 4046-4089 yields 4.25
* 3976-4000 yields 3.81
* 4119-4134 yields 4.28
